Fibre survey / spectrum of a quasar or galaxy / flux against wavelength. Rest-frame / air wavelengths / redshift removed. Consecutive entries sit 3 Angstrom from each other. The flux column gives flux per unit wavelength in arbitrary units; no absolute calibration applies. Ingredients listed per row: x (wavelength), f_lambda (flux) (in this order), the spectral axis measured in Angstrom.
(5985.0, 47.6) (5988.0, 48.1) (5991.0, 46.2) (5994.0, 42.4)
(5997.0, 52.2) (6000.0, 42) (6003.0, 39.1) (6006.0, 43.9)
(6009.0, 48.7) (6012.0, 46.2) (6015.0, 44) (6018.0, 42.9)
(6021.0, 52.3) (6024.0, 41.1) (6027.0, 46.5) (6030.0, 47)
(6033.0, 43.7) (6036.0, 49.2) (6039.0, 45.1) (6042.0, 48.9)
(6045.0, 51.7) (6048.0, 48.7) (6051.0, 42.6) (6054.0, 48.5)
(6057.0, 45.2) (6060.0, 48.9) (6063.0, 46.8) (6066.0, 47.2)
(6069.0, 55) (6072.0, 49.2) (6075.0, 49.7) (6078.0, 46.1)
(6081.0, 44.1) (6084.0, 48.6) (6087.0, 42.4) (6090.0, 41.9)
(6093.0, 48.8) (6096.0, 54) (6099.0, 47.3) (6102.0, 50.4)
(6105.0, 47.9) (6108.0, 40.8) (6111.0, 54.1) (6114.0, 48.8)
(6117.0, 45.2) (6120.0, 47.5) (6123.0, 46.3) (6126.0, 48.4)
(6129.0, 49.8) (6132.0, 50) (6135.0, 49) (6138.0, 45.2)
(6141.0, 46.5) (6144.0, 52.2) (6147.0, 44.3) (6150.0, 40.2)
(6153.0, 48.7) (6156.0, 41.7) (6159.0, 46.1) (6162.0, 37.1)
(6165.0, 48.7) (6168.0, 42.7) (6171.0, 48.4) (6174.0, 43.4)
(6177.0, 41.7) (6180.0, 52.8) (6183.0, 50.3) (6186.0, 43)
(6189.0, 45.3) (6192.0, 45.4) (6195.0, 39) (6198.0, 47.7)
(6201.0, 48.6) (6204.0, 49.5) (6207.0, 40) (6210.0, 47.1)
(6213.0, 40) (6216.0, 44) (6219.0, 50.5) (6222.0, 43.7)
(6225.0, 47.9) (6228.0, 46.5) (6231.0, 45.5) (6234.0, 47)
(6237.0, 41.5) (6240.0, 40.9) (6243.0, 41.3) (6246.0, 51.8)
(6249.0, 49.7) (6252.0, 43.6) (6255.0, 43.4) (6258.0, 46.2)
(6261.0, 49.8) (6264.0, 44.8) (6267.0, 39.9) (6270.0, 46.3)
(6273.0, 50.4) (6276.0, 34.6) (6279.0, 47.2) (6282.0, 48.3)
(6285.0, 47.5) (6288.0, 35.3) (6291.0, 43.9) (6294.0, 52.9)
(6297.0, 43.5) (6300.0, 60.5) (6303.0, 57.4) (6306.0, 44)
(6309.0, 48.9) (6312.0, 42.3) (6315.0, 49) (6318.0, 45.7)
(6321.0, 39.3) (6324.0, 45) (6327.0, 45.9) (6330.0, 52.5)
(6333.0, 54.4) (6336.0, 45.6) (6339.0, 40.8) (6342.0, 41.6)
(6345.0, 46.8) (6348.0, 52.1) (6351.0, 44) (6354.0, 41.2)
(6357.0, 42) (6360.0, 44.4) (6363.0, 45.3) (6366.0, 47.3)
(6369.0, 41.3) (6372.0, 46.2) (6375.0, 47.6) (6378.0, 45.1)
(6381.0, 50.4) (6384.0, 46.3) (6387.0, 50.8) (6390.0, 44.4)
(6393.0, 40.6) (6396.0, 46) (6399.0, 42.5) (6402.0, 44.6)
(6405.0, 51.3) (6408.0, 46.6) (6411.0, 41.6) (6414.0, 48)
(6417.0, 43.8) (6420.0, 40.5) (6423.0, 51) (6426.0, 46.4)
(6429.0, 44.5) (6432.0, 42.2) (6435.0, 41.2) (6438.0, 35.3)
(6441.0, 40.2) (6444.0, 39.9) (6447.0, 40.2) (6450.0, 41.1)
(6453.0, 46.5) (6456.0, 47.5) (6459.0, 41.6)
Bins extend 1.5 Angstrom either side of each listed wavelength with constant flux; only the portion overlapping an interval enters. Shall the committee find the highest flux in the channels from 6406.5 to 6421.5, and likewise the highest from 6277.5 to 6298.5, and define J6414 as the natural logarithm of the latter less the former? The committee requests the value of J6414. 1.59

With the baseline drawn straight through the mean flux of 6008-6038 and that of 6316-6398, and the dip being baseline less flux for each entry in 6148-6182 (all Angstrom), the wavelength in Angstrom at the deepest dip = 6162.0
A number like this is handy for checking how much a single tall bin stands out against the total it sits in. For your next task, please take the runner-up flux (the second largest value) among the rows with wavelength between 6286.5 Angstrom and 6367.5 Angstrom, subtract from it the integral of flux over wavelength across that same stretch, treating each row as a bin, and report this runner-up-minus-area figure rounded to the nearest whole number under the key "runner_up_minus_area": -3697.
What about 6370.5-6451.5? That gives -3544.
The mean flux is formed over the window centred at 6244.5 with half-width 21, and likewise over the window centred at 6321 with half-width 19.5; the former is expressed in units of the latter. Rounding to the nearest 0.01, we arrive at 0.97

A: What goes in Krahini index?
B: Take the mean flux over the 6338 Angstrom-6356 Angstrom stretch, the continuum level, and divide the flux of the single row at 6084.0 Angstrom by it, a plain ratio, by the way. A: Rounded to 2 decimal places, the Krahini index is 1.09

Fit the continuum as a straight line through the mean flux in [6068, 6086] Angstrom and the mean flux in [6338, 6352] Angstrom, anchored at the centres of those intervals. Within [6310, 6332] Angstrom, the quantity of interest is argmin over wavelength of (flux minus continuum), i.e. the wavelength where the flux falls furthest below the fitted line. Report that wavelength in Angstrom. 6321.0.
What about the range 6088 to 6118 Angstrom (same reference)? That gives 6108.0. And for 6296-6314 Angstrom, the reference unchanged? 6312.0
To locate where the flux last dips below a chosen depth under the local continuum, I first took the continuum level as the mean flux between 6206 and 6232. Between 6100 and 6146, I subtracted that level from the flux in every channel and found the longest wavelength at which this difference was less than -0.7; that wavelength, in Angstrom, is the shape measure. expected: 6108.0 Angstrom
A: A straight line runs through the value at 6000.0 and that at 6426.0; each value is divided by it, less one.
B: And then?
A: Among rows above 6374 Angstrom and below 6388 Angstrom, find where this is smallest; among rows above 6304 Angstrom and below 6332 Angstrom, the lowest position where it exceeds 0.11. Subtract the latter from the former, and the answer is 48 Angstrom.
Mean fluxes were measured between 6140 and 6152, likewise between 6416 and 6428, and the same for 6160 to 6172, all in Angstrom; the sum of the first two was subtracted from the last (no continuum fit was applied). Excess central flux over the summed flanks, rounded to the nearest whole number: -47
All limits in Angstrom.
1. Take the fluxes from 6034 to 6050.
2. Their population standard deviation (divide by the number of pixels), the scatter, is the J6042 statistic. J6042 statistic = 2.1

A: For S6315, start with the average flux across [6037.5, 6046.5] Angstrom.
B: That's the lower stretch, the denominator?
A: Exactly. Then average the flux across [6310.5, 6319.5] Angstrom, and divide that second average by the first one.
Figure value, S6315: 0.94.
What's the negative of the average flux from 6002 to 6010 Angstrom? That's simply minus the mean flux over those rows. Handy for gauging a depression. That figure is -43.9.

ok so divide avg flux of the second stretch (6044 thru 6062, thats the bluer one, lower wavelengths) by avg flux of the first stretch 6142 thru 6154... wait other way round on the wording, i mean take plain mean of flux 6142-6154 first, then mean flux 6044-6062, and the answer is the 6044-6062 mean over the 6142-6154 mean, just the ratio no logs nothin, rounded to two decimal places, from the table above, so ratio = 1.03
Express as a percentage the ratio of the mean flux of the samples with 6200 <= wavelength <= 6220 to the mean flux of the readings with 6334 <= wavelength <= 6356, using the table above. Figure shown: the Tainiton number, 102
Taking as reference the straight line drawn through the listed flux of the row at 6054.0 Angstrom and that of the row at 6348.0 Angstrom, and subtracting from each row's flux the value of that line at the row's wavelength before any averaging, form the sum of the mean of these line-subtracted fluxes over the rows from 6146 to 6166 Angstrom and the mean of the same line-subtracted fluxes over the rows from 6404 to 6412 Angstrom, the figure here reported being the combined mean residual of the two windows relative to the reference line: -12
